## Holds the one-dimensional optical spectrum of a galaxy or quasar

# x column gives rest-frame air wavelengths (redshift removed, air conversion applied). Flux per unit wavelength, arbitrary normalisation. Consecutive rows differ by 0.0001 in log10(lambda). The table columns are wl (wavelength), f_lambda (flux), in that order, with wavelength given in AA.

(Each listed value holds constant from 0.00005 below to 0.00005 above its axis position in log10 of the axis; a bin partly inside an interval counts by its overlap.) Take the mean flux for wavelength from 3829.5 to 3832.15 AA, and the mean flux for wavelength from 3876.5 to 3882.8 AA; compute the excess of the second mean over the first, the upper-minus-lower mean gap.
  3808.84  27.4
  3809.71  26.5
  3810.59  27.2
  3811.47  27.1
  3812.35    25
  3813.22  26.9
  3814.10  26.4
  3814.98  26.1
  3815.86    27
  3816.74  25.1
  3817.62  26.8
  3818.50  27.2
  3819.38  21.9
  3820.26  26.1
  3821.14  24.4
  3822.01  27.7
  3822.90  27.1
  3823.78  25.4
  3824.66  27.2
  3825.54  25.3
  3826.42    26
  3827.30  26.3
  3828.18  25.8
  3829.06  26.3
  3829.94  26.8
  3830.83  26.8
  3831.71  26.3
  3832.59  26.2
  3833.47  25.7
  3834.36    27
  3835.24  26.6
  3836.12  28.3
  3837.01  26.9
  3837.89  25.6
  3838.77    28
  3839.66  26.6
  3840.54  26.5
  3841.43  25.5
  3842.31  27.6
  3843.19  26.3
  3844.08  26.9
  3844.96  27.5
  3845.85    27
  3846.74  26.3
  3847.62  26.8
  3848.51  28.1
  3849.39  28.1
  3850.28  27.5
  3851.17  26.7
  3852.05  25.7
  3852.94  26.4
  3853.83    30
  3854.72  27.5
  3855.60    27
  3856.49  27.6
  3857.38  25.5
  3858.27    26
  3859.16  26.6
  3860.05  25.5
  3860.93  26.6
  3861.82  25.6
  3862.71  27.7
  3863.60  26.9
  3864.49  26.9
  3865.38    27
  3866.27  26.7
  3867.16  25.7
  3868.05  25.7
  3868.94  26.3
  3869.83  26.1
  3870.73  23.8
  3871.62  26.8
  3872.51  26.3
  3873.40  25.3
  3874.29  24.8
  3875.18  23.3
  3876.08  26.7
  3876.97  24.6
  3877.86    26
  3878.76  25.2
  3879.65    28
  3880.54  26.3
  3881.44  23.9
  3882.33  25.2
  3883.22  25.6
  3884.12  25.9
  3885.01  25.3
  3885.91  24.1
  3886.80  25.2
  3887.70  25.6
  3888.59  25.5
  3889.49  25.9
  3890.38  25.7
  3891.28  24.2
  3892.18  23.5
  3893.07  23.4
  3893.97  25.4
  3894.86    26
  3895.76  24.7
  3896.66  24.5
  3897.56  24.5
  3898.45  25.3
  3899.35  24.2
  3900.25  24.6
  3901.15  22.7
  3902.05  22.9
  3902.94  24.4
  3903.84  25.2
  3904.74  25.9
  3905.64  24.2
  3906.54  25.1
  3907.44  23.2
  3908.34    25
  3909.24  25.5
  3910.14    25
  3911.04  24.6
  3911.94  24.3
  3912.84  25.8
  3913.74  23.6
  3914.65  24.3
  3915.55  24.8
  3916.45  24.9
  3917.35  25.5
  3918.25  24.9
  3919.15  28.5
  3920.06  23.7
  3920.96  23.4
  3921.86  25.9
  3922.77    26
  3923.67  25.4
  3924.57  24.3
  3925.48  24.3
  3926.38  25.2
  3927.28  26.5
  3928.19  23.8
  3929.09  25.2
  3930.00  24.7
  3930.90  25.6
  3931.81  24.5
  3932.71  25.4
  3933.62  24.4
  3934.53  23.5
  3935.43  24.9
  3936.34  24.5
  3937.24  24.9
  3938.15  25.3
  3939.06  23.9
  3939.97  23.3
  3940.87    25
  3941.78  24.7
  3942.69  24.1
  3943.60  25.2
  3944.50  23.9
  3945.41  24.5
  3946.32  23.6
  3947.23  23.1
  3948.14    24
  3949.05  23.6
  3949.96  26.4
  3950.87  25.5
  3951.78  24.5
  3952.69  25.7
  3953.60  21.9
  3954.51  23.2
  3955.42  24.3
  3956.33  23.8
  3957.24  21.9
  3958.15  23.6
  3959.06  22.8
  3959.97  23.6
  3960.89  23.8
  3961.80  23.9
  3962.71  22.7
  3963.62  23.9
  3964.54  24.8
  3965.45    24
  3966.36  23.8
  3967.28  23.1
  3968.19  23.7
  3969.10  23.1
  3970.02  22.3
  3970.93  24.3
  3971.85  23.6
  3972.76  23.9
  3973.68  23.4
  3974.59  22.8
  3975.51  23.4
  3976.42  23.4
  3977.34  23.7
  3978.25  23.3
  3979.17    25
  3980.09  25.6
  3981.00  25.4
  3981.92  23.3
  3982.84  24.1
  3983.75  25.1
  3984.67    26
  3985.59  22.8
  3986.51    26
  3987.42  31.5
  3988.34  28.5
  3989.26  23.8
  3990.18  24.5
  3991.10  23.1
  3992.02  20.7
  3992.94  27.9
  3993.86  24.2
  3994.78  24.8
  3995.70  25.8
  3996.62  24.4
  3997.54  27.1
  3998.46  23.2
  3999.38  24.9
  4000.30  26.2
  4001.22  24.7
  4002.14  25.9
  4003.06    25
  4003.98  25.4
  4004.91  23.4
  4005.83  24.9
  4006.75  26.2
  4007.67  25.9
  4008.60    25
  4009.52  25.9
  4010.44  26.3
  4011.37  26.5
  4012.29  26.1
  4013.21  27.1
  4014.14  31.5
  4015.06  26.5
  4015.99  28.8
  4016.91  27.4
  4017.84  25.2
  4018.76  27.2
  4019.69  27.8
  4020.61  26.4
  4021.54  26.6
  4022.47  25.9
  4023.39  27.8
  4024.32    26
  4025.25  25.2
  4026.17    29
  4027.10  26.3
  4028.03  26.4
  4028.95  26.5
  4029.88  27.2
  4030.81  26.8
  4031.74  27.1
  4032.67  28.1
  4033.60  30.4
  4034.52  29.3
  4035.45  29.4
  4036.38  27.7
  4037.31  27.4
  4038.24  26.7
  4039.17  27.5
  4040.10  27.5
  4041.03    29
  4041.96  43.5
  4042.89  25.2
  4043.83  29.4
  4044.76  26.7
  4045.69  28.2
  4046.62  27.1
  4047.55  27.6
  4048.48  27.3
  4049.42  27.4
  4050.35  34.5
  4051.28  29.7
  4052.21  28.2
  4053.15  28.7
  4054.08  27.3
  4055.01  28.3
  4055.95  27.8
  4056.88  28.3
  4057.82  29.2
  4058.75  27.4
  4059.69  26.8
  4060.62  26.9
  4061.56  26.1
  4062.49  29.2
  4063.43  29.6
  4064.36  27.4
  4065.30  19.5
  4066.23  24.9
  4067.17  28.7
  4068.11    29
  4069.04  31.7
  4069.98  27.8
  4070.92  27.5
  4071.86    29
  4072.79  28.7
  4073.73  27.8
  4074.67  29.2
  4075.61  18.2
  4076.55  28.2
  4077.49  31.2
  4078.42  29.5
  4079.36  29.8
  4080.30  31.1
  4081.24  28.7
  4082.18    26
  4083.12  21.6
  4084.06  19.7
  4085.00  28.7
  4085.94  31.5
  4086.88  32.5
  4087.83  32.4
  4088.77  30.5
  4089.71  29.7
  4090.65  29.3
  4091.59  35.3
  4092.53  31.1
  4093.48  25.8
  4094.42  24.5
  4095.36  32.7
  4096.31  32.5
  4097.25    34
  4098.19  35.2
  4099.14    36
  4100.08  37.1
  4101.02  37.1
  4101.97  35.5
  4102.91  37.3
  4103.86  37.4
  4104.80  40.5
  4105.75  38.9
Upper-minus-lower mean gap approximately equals -1.0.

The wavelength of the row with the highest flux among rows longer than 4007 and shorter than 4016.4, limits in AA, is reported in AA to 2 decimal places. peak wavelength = 4014.14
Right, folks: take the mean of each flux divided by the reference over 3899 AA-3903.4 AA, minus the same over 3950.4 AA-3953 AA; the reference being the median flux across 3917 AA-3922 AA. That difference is -0.06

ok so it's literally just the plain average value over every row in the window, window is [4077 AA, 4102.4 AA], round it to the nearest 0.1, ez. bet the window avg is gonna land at 30.7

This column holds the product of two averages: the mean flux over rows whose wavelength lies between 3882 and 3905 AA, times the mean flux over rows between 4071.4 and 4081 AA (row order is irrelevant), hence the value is 702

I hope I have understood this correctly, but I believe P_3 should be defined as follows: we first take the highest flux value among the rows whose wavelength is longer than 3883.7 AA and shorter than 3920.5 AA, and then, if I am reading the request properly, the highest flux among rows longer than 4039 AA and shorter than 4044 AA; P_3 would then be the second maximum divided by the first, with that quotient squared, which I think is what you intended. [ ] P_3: 2.3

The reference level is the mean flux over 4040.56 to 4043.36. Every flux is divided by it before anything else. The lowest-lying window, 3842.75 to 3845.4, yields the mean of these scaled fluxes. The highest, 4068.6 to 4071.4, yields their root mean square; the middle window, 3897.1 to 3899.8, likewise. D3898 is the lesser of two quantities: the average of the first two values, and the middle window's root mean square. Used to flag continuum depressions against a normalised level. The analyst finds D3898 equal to 0.76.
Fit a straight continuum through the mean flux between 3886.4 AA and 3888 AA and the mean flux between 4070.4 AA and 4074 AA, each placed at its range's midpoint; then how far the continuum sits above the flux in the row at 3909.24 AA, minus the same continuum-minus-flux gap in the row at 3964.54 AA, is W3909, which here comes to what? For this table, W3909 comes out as -1.6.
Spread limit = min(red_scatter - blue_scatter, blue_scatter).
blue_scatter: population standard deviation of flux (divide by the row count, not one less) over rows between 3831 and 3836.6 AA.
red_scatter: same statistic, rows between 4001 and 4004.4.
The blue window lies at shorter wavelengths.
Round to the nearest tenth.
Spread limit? -0.4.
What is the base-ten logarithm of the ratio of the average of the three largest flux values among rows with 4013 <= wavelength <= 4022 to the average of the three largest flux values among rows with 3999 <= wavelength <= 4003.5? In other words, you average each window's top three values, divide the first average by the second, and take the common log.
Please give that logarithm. 0.06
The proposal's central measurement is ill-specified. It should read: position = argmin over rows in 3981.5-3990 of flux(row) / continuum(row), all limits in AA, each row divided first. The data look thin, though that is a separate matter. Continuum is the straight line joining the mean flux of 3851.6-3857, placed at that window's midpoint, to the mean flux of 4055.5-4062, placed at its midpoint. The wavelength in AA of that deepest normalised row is 3985.59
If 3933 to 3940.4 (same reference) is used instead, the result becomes 3939.97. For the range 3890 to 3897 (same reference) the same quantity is 3893.07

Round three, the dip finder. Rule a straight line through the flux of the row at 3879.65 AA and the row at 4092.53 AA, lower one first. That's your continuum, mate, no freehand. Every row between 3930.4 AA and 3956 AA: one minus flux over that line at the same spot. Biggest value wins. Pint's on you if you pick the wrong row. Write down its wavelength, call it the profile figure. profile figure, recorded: 3953.60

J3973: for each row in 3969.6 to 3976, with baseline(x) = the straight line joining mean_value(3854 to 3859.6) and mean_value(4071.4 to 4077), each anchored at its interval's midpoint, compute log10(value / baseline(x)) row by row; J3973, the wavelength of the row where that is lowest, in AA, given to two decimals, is 3970.02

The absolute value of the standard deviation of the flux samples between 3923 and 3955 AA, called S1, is 1.0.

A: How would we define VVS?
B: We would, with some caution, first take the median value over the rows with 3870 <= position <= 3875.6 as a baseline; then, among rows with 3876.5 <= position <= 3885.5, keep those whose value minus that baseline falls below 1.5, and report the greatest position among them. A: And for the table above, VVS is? 3885.01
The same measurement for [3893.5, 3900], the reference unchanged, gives 3899.35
